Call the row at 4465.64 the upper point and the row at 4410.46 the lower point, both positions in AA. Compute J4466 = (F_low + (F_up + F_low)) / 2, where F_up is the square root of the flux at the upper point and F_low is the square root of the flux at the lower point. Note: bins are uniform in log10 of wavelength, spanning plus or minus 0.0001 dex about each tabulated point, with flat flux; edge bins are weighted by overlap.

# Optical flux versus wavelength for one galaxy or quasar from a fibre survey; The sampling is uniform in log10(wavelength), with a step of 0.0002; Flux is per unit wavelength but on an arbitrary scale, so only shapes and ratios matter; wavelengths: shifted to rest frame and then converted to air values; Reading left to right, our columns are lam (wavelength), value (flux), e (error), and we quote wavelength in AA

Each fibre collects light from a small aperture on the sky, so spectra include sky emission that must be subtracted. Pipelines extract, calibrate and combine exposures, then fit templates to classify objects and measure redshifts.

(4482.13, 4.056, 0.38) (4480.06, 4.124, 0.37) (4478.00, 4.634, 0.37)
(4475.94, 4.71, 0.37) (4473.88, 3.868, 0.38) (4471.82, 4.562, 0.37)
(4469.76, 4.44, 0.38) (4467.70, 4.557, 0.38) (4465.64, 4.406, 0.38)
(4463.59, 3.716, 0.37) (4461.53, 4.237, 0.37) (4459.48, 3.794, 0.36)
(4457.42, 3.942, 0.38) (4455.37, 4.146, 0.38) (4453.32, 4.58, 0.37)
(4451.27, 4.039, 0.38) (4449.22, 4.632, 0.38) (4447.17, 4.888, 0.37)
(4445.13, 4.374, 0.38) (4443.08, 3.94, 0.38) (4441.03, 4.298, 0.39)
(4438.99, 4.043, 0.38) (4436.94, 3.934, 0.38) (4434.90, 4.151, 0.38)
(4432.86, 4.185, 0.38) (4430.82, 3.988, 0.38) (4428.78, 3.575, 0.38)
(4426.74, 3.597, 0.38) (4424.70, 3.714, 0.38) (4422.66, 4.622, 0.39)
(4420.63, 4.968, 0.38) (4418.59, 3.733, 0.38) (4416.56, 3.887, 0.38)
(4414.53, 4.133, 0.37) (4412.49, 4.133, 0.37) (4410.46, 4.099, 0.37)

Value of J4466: 3.07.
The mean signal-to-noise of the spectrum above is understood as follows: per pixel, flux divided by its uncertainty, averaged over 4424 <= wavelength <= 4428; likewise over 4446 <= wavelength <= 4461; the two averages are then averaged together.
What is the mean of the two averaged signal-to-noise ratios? 10.5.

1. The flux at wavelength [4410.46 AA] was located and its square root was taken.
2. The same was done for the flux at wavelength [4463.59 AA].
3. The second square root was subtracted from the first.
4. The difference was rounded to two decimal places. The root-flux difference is 0.10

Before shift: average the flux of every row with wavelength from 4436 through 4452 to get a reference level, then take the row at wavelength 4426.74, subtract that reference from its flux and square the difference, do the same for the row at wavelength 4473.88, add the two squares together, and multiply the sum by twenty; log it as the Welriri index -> 12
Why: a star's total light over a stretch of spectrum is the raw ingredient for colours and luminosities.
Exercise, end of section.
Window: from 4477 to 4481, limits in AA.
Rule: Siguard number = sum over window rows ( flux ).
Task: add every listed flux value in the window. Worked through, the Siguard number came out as 8.8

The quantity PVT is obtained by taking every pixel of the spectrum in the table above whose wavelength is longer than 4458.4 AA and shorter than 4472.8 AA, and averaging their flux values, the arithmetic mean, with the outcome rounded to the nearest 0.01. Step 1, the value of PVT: 4.24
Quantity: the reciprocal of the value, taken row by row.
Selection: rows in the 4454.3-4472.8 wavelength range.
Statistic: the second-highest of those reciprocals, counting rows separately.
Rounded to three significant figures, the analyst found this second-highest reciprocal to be 0.264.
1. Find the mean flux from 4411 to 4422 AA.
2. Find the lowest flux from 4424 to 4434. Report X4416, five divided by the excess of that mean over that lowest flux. 8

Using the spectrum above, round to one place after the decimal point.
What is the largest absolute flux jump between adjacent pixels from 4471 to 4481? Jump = 0.8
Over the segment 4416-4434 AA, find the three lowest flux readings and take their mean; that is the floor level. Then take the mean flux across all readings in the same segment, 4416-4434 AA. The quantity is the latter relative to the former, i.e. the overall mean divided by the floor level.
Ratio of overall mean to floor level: 1.11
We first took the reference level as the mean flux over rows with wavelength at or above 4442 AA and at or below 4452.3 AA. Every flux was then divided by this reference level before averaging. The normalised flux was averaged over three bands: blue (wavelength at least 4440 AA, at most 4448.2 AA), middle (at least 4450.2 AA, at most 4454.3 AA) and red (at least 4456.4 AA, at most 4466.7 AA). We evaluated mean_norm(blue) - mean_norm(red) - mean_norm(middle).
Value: -0.90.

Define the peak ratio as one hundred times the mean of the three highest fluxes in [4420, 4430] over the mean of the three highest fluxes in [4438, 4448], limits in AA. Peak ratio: 98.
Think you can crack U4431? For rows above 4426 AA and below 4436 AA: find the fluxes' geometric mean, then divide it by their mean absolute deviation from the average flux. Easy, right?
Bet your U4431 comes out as 15.5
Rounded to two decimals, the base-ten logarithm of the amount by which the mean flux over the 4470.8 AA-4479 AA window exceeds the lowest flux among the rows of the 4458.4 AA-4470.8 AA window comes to -0.14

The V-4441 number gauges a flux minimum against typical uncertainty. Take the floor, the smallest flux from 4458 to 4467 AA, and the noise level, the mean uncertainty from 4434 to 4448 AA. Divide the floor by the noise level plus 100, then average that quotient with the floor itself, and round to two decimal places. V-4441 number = 1.88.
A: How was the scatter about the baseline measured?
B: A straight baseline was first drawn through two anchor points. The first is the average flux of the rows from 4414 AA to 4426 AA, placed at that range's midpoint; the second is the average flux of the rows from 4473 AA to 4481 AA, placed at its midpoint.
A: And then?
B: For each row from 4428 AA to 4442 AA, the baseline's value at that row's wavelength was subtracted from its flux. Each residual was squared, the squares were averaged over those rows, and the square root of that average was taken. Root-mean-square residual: 0.28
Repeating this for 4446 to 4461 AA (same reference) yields 0.39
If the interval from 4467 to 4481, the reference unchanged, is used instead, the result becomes 0.30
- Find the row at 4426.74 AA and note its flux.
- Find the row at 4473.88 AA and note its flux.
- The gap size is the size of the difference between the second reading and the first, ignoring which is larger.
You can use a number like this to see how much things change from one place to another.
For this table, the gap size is 0.27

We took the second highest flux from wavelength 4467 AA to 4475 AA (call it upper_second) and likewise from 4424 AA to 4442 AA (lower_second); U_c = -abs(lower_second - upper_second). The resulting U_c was -0.37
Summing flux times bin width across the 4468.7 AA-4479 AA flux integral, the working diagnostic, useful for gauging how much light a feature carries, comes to 45.8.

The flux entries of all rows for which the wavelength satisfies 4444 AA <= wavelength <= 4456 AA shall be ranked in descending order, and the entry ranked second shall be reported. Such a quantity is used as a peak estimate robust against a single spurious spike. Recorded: 4.632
